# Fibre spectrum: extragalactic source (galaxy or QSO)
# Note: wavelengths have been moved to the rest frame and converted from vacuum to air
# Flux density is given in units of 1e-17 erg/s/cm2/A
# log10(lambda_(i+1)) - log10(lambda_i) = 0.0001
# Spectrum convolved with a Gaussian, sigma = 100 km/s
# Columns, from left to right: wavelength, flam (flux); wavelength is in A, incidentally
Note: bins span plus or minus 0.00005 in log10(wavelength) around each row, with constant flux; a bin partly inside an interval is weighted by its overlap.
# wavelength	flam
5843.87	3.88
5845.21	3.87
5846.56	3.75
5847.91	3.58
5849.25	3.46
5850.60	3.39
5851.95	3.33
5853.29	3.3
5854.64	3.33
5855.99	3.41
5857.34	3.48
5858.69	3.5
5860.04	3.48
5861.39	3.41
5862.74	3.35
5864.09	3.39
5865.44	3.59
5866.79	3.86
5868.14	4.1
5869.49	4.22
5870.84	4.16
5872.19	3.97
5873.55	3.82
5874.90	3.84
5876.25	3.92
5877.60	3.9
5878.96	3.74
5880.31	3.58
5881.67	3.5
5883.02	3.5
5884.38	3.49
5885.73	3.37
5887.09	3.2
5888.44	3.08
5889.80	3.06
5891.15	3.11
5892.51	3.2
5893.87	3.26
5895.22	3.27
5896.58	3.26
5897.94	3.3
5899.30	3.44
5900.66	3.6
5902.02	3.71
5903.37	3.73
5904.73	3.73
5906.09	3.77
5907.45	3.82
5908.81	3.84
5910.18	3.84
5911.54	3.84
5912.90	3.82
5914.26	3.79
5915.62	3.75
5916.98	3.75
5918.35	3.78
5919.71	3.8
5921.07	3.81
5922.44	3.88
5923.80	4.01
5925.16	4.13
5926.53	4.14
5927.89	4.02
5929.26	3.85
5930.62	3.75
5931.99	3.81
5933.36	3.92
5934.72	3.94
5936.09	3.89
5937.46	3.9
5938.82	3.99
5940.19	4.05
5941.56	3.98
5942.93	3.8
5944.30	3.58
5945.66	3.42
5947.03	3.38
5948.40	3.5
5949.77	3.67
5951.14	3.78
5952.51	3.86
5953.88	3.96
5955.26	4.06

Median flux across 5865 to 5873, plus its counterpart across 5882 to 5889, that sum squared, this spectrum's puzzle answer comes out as 54.8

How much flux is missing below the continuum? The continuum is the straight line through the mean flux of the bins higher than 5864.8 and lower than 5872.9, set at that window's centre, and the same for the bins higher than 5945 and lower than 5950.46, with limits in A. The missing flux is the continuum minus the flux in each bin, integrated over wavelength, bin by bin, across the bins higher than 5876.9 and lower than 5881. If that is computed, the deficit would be 1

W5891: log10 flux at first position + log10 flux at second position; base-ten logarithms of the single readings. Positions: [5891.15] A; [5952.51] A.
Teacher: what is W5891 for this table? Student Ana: 1.08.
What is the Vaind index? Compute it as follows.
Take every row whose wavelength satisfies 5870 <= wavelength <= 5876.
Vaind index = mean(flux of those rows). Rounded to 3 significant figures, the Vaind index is 3.95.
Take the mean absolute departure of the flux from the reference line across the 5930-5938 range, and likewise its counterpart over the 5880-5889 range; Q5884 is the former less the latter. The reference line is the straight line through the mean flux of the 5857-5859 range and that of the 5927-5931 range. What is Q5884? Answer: -0.19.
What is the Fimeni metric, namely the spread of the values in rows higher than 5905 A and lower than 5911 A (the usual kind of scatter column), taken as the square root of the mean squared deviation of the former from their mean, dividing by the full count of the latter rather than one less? 0.029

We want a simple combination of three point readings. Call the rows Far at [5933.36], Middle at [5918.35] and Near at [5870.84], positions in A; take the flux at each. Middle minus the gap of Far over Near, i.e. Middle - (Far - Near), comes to 4.0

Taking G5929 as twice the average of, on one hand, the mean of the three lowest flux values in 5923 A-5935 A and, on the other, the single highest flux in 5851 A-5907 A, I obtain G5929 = 8.0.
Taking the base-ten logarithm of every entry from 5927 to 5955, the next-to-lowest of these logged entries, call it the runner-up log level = 0.534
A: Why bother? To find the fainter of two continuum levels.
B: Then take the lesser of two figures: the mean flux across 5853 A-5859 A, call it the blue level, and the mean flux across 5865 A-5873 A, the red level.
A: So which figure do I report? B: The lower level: 3.40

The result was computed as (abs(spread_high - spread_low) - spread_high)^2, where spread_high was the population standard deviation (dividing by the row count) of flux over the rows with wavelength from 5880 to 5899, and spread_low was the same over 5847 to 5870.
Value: 0.0039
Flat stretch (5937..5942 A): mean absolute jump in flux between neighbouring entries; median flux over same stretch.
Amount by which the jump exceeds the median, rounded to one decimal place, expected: -3.9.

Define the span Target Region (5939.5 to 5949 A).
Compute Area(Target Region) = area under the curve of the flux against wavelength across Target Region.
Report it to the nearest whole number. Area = 35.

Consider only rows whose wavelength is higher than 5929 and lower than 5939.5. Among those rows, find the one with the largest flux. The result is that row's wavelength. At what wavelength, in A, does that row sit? 5938.82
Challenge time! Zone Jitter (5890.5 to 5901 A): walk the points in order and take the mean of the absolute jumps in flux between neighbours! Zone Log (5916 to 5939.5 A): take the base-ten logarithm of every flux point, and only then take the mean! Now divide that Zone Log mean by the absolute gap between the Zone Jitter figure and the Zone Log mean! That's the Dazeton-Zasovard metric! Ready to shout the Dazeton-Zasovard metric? 1.14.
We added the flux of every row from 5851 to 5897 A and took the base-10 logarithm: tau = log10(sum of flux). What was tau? 2.1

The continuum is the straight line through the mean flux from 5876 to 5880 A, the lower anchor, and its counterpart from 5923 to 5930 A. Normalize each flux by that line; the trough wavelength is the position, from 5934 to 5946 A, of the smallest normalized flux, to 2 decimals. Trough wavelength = 5945.66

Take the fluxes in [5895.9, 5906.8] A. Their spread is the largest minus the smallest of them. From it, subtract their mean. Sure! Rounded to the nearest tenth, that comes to -3.1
